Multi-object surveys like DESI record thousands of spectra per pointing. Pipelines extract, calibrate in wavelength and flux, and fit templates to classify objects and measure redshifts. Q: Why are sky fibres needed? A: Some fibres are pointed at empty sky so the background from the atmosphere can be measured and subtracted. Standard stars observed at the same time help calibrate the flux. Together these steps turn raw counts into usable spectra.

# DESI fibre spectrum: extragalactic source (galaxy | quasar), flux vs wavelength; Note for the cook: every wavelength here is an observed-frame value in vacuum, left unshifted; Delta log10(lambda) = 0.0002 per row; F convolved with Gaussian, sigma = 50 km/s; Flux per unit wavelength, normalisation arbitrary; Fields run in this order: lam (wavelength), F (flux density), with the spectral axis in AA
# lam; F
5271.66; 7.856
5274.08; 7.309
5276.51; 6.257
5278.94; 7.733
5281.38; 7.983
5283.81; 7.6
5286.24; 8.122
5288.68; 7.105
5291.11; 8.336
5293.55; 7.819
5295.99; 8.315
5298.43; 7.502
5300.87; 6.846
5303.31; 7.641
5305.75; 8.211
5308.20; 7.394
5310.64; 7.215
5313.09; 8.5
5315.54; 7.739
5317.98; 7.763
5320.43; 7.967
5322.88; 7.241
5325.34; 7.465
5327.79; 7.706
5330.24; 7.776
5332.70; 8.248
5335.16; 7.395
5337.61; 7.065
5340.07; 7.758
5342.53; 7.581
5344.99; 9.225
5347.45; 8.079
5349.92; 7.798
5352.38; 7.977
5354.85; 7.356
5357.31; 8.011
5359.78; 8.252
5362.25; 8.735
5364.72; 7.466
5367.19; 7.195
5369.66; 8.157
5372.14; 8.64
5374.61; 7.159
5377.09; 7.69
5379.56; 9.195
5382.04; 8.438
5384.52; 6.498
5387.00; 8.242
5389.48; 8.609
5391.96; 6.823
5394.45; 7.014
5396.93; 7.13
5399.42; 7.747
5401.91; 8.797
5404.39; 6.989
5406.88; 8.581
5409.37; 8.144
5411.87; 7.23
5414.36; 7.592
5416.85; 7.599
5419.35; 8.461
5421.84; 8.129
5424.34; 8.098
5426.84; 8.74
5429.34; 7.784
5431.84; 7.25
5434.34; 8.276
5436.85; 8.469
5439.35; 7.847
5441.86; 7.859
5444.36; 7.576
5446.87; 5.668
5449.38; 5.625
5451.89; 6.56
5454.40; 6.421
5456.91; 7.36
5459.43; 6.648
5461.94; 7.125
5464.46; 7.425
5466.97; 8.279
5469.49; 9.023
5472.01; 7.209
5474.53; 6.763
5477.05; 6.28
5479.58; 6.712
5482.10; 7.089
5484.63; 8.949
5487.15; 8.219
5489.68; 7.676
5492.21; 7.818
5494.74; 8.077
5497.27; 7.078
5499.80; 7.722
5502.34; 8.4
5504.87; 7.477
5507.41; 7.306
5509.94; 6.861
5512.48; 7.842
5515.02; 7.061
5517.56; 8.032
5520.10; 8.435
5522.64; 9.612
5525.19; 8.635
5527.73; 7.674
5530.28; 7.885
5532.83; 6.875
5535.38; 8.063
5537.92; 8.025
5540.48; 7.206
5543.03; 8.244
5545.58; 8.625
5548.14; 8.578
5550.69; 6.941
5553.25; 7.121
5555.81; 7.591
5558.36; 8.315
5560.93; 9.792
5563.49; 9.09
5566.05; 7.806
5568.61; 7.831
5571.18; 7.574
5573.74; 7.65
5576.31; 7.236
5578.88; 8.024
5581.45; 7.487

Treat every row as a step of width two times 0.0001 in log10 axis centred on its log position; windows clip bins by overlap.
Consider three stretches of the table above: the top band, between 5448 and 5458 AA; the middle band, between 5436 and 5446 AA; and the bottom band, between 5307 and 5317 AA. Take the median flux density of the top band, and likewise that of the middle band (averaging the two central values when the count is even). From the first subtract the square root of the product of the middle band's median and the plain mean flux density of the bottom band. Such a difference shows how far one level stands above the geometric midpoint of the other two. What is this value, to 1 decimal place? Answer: -1.3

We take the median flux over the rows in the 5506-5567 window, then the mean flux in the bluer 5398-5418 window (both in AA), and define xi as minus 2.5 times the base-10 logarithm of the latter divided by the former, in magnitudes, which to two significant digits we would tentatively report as 0.017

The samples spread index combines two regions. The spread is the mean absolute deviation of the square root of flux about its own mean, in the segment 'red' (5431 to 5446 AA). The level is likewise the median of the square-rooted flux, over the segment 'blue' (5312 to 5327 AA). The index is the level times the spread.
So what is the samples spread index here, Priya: 0.16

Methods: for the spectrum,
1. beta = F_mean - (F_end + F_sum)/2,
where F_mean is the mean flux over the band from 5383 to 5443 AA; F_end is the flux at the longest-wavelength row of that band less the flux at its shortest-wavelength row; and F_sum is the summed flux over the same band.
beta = -87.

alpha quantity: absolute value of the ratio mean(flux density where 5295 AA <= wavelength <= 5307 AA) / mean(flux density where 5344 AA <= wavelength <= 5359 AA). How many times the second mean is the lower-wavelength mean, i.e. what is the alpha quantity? 0.95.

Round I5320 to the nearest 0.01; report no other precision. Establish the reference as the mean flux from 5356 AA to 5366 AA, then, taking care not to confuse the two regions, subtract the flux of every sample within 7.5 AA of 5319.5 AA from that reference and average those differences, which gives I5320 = 0.34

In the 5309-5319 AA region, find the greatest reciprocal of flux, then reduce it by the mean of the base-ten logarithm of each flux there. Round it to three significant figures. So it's -0.753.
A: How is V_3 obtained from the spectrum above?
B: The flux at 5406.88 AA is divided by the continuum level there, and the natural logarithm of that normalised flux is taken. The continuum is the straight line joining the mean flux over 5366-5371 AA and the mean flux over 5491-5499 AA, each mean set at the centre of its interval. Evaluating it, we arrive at 0.11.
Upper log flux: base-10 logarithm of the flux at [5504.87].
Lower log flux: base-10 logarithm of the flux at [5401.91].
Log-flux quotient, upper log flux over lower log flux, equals 0.93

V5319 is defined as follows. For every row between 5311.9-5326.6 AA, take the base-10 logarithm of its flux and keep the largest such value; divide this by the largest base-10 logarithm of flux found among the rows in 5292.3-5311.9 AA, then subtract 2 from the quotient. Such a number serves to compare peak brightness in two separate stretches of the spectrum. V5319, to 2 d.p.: -0.99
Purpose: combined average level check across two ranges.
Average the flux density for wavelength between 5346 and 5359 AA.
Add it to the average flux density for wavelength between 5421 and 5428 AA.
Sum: 16.2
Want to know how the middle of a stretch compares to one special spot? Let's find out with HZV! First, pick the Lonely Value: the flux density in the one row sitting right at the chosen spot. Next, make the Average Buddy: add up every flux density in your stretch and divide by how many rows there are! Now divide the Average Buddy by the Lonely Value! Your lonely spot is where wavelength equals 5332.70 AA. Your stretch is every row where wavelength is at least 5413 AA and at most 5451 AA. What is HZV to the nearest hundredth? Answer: 0.93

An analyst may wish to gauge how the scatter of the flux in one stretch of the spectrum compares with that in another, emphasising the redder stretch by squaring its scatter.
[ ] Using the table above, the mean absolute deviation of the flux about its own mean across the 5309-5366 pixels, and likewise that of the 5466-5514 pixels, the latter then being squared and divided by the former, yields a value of 1.0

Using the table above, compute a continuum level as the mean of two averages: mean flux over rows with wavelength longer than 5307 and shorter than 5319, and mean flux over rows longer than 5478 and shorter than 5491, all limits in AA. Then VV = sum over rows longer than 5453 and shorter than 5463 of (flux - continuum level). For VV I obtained -3.3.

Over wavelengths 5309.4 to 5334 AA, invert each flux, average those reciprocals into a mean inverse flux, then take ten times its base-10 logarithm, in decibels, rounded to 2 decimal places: -8.89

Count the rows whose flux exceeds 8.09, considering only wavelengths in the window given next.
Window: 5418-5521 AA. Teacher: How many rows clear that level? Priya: 12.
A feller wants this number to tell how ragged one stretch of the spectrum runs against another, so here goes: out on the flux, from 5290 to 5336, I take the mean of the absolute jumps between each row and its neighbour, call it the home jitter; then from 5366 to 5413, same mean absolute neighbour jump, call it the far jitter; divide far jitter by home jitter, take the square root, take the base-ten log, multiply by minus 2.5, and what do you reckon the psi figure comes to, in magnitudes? -0.34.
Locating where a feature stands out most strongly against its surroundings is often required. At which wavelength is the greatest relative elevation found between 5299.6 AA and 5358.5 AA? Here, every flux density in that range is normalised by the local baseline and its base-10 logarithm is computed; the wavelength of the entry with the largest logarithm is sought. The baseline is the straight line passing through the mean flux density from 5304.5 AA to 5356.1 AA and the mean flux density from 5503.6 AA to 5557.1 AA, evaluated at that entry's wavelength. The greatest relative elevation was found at 5344.99 AA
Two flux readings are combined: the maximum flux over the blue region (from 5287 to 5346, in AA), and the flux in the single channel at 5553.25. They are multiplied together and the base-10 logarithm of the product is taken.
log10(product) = 1.82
